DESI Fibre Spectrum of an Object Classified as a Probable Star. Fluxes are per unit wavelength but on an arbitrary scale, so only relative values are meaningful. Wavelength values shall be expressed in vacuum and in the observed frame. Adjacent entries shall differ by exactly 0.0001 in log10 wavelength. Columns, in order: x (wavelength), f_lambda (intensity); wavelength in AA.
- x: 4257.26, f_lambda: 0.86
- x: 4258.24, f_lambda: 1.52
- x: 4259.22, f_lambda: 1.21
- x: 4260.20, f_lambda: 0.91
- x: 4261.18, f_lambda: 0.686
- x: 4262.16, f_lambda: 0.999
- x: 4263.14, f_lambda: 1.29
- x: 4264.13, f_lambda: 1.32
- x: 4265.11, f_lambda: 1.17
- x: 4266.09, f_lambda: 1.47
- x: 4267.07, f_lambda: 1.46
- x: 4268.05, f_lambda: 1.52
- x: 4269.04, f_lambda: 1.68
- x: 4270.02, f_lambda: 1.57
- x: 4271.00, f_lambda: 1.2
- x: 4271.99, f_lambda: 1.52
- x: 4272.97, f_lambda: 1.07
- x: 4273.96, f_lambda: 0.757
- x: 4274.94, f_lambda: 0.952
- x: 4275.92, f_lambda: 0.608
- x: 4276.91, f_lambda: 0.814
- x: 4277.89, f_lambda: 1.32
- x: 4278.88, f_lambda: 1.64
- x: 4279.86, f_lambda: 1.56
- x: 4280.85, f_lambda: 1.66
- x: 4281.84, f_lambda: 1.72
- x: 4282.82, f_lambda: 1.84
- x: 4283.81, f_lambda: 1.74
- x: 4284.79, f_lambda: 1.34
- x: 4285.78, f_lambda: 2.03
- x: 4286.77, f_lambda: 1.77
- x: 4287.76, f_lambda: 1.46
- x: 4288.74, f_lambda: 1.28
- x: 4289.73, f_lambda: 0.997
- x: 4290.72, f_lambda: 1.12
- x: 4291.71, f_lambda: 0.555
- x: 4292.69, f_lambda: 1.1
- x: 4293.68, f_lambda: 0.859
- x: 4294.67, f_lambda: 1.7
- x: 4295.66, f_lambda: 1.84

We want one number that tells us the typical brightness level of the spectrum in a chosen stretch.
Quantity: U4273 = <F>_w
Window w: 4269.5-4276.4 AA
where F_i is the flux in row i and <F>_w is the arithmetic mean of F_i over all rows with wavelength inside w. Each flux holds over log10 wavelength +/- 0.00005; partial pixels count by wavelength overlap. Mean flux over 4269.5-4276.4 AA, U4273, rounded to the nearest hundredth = 1.10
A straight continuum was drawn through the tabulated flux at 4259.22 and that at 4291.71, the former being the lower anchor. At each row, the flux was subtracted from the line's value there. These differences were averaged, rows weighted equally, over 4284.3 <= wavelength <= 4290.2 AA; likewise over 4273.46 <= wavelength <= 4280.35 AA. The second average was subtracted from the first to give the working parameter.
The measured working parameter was -0.60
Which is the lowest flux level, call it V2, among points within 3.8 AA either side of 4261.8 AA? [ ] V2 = 0.686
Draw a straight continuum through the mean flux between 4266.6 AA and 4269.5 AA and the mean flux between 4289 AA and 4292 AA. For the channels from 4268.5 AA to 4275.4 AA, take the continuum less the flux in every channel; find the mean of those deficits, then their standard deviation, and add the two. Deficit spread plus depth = 0.5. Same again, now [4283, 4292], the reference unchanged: 0.0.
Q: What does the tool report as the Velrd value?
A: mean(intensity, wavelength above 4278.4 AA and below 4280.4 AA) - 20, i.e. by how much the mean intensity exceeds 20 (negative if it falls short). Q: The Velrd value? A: -18.40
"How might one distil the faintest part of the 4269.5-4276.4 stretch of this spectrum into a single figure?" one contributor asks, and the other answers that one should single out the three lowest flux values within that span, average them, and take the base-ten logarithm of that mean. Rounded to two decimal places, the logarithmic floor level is -0.11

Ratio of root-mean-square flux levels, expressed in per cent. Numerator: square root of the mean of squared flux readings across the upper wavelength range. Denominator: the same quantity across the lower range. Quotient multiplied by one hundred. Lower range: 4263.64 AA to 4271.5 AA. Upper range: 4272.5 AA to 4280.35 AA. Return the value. 80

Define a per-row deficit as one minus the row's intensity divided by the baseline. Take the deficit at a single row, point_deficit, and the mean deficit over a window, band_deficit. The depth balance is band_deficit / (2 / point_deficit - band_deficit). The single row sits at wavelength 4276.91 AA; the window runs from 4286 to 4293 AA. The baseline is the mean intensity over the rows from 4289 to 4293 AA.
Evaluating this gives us -0.02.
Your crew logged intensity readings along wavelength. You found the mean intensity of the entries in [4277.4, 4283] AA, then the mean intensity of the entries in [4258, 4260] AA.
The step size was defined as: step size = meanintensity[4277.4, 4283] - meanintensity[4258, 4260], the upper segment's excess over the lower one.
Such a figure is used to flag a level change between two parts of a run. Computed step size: 0.3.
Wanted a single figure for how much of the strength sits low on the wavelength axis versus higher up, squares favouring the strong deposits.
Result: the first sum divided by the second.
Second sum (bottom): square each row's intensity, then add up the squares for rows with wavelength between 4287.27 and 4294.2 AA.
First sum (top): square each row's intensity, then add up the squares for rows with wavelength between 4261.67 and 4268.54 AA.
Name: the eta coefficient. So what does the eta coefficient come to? 1.5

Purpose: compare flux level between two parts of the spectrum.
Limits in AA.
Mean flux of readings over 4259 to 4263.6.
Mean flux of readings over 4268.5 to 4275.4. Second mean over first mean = 1.2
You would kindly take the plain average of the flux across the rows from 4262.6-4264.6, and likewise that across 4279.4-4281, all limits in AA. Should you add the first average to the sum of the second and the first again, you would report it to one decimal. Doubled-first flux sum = 4.2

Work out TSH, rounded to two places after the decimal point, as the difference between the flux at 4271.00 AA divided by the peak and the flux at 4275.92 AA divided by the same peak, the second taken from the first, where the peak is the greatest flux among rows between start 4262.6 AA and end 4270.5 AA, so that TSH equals 0.35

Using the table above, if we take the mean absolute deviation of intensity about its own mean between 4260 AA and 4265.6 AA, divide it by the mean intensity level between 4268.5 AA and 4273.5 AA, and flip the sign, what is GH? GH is -0.14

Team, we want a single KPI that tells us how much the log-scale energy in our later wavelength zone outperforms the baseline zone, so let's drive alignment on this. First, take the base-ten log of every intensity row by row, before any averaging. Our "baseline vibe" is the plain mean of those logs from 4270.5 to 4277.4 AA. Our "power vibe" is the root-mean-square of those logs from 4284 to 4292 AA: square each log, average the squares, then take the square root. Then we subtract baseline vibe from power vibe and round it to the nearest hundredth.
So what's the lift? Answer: 0.21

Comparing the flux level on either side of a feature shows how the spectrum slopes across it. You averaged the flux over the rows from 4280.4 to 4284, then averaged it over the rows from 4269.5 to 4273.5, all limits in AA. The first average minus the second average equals 0.40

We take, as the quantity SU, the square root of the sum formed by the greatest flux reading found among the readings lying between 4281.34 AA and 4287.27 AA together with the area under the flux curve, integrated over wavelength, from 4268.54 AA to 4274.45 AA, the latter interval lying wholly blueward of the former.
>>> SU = 3.11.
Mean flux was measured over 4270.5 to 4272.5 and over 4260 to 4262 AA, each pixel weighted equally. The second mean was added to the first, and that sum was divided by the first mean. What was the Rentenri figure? 1.6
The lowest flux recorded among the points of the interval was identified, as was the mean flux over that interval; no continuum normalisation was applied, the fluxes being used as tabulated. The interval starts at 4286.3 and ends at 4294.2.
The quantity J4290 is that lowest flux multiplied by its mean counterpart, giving 0.6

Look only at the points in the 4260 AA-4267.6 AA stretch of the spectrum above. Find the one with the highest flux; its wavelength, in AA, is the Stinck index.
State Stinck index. 4266.09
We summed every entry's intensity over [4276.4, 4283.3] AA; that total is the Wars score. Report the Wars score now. 11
